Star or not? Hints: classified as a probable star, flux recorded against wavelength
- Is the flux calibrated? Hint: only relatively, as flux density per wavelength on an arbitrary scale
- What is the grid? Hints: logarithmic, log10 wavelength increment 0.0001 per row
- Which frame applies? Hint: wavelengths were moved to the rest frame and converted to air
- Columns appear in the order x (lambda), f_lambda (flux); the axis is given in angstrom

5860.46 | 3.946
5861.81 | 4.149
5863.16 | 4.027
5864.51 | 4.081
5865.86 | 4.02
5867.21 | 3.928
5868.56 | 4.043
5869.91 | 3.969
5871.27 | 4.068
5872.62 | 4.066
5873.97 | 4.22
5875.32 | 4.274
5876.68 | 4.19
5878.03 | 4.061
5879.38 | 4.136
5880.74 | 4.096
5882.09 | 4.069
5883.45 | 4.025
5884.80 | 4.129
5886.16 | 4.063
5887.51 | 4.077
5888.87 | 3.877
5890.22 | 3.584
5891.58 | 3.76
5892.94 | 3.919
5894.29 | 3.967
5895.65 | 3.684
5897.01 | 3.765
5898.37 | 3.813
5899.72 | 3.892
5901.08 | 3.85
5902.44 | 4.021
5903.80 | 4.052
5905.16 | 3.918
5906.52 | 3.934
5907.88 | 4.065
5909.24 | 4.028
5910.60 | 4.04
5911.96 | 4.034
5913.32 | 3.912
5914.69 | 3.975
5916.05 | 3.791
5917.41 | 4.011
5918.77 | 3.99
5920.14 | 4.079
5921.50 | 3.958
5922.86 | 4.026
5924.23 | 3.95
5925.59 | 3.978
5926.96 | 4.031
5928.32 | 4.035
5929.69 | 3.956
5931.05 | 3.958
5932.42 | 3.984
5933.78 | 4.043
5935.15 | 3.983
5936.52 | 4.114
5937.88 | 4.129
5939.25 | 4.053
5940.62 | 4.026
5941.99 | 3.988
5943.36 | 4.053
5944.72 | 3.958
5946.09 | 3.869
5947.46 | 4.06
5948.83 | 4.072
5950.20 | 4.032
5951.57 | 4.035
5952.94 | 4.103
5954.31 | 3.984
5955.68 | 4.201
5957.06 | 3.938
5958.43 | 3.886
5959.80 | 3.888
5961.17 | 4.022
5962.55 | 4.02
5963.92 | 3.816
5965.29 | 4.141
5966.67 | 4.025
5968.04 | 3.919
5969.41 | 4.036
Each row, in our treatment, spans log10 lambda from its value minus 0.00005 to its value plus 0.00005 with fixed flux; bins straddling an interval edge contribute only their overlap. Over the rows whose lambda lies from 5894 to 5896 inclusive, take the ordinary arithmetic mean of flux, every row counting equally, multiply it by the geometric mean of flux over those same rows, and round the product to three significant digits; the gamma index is 14.6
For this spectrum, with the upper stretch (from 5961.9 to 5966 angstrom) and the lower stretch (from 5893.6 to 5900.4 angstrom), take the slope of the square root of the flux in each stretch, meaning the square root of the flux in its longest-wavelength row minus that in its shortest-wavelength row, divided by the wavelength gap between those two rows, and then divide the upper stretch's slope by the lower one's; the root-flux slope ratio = -3.1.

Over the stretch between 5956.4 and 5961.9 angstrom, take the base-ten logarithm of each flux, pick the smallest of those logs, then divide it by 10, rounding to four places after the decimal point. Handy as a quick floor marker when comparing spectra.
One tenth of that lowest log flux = 0.0590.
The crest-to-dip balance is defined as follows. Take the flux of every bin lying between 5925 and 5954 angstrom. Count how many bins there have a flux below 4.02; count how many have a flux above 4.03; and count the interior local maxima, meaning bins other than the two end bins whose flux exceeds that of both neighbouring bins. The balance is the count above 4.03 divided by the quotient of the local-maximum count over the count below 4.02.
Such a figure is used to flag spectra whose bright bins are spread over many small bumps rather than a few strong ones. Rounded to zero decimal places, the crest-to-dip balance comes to 19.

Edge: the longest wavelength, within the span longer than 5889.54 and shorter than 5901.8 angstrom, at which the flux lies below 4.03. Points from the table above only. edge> 5901.08 angstrom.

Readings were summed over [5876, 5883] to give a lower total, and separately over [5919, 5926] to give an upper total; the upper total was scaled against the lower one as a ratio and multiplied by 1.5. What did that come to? 1.46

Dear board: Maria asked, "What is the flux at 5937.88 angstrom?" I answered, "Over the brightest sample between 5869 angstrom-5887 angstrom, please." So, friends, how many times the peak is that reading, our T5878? 0.97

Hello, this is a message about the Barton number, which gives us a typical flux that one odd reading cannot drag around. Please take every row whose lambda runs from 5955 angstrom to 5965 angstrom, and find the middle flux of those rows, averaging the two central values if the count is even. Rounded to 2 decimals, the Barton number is 3.94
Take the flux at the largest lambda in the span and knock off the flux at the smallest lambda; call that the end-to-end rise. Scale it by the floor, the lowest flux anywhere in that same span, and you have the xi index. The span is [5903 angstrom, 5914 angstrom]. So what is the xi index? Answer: -0.04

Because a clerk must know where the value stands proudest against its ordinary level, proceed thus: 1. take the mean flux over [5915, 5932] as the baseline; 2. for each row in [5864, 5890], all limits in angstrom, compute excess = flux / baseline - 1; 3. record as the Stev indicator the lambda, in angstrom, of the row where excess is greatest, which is 5875.32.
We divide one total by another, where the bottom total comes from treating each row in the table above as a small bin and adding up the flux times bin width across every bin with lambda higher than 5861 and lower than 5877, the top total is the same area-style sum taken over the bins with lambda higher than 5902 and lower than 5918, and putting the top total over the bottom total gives 0.98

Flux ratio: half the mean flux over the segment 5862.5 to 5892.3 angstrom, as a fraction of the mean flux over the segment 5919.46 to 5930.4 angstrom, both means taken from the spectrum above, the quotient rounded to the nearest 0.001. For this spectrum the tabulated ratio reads 0.504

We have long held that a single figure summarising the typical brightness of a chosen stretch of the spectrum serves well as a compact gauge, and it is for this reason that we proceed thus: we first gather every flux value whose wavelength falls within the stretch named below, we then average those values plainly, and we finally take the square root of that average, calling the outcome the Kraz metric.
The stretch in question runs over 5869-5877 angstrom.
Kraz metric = 2.03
